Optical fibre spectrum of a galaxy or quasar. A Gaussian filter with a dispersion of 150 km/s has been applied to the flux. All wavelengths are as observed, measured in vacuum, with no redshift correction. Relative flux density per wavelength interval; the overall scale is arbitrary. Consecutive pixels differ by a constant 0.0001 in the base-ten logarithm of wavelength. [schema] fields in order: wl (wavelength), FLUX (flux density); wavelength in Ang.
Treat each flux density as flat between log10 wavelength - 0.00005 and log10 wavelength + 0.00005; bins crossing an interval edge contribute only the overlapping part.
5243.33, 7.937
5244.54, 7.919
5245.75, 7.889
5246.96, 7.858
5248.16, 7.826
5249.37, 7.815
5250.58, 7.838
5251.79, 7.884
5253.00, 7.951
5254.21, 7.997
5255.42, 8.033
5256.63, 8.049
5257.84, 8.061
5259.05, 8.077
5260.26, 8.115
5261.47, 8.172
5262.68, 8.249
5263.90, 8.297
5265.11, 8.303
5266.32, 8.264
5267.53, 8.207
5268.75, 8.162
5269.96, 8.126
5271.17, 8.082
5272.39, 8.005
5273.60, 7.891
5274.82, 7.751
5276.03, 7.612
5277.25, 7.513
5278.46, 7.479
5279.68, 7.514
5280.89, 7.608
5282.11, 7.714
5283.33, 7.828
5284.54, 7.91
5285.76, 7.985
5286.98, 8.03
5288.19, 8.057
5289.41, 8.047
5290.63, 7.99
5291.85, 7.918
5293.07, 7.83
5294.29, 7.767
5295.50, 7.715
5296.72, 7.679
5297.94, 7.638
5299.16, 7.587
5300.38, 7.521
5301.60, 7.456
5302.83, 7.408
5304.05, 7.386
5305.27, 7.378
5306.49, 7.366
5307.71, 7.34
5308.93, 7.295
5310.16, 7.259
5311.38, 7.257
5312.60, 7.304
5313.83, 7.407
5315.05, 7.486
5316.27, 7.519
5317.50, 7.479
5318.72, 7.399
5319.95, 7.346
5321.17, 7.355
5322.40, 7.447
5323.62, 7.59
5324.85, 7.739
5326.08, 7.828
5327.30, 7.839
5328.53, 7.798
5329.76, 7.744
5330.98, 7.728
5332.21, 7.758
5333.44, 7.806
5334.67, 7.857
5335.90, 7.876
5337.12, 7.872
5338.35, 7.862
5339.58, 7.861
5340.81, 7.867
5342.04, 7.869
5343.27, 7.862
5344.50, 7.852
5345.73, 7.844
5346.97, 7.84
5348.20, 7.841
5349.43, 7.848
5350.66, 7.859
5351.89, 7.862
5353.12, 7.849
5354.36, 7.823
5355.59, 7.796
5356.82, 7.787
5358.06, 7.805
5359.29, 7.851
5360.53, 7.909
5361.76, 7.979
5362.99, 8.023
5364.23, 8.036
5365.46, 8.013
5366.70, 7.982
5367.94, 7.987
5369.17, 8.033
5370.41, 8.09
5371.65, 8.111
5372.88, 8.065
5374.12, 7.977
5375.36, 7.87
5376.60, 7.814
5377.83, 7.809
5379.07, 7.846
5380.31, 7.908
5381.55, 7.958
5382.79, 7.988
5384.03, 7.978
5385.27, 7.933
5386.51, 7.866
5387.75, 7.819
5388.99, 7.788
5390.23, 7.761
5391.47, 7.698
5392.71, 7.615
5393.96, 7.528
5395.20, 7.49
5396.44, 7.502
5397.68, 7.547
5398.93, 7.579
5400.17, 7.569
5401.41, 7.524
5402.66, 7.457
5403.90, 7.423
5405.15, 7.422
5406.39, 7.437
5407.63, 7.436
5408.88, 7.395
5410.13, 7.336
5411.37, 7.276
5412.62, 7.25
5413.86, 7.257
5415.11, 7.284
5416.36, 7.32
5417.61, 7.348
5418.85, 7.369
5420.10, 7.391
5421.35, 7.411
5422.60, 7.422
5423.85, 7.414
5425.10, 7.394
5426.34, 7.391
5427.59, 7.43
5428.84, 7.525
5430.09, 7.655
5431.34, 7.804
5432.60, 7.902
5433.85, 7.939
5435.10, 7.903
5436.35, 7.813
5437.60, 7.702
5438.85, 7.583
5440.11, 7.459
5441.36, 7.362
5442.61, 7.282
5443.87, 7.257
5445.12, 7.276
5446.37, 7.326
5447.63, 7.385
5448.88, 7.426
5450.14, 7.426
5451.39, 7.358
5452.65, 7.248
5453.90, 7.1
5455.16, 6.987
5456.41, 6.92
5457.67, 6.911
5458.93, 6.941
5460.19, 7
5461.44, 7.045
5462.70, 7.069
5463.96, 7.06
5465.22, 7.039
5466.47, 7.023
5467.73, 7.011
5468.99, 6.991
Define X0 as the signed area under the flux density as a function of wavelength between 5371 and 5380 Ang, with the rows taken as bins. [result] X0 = 71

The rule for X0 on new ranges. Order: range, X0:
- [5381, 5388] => 55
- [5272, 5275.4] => 27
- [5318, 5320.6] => 19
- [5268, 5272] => 32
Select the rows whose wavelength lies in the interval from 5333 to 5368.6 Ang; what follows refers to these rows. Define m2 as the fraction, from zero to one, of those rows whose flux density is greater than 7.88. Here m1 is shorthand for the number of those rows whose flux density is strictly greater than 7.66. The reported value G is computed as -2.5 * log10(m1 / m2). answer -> -5.2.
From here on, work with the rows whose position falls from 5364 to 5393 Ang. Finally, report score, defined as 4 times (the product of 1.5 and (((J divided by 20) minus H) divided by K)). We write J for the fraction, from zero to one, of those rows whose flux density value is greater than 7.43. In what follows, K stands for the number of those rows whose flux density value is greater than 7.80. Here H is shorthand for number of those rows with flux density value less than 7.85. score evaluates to -2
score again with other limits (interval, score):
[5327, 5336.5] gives -9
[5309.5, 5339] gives -17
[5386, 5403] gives -39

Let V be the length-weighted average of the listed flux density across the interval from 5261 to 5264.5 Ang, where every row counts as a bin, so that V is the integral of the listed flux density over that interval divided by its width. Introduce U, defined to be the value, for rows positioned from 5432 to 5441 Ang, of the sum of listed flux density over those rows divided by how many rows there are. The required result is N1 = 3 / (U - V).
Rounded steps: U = 7.8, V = 8.2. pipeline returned -6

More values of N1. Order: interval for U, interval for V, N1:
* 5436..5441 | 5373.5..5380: -13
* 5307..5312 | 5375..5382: -5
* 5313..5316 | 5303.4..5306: 57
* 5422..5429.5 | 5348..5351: -7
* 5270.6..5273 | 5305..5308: 4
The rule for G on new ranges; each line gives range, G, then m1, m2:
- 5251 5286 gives -3.8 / 24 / 0.7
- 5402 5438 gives -4.4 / 6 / 0.1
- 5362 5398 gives -4.2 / 24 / 0.5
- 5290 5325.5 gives -5.0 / 7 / 0.1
